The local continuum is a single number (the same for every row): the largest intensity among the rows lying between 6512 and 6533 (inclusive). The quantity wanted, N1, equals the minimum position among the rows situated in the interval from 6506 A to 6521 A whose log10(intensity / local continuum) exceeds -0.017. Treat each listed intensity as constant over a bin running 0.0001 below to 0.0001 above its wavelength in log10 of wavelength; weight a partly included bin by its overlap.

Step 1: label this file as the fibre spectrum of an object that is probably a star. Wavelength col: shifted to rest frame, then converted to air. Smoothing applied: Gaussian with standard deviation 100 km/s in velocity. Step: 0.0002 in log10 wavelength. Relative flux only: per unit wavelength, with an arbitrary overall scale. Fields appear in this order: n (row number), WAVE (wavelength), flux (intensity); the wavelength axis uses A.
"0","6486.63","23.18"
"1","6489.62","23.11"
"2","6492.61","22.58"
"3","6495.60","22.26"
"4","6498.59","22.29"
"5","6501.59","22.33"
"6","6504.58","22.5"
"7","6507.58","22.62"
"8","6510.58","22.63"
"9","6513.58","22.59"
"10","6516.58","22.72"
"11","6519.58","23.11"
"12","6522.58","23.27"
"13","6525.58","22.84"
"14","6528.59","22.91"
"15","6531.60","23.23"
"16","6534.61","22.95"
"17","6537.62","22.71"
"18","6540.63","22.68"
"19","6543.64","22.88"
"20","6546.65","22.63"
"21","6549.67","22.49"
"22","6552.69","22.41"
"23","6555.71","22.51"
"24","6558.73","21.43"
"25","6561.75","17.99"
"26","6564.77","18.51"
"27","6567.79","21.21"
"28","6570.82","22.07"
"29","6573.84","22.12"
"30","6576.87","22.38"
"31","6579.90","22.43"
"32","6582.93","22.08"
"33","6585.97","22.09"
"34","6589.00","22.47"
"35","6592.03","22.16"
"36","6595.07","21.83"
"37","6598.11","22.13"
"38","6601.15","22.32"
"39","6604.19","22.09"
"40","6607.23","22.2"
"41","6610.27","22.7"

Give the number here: 6507.58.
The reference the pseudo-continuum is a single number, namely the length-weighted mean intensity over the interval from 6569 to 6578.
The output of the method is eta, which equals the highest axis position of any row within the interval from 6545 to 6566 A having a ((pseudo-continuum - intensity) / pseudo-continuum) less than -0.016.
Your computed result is 6555.71 A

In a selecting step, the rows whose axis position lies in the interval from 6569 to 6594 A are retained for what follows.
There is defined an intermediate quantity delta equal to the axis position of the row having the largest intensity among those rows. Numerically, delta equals 6589.00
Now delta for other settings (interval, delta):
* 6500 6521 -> 6519.58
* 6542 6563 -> 6543.64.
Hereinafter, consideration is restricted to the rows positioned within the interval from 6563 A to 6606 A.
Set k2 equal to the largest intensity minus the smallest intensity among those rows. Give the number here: 4.0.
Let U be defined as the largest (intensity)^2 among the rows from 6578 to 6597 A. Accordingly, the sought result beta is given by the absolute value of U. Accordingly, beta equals 505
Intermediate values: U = 505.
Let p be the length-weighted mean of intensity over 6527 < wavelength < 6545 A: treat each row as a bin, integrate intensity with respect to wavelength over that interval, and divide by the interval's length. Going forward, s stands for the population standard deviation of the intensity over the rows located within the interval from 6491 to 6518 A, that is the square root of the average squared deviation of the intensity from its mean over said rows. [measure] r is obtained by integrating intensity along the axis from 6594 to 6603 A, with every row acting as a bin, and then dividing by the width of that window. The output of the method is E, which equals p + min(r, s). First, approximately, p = 22.9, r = 22.1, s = 0.16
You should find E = 23.0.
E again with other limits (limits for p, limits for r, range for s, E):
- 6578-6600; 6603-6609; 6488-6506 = 22.5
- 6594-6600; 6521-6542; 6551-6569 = 23.8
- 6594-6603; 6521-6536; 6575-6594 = 22.3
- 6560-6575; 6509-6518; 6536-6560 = 20.8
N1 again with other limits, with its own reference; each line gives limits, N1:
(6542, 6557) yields 6543.64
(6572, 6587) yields 6576.87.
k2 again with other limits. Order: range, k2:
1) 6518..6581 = 5.3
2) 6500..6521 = 0.8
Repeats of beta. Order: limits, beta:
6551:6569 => 507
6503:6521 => 534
